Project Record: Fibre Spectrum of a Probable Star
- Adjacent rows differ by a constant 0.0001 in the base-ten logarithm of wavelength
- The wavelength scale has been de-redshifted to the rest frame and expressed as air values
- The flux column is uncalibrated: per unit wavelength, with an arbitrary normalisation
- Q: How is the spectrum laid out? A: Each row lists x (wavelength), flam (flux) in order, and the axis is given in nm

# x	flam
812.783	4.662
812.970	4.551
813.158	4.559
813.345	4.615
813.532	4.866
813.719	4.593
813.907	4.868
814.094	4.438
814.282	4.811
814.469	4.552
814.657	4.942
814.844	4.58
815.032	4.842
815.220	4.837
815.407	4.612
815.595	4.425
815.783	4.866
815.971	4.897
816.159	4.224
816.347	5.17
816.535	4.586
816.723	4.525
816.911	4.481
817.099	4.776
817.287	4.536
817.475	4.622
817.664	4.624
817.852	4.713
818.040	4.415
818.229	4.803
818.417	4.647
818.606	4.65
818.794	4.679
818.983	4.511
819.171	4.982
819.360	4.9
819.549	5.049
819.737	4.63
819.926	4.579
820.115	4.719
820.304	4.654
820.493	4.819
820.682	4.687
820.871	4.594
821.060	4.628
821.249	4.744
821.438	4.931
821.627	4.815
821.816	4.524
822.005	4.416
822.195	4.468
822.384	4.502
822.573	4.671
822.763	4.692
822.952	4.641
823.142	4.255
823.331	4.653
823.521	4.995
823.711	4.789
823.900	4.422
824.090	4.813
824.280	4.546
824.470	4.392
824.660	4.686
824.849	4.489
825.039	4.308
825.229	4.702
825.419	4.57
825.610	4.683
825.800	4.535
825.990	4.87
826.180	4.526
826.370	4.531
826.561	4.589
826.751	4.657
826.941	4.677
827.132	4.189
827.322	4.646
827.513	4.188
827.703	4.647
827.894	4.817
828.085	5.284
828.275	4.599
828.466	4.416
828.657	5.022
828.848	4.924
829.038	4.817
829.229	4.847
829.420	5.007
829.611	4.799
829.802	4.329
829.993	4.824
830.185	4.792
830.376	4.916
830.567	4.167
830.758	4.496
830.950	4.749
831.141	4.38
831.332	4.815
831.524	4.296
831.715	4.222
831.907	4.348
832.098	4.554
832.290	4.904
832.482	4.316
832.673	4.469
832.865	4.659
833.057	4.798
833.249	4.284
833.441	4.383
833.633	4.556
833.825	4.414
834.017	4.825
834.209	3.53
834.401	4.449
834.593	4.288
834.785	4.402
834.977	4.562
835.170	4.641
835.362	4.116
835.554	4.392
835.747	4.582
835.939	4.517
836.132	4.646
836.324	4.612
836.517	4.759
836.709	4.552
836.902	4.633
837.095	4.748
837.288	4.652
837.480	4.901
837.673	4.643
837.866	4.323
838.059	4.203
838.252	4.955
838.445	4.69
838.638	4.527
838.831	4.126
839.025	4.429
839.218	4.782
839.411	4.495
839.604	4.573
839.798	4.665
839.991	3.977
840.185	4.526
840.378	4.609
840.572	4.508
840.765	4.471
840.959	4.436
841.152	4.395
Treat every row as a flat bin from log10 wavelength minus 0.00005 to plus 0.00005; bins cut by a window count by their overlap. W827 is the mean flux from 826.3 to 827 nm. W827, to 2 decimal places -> 4.61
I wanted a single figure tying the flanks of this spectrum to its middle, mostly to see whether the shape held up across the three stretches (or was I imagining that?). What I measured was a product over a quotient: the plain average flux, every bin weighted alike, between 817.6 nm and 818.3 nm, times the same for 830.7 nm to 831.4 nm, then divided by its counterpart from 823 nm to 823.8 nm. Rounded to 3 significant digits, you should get 4.58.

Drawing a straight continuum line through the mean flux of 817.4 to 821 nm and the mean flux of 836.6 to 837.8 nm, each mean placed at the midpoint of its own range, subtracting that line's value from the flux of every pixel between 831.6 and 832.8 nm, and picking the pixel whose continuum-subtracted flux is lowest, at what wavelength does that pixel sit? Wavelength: 831.715 nm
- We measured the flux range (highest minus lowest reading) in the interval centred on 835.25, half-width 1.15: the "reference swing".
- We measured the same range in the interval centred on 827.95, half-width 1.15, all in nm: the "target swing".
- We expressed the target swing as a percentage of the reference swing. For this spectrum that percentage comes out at 98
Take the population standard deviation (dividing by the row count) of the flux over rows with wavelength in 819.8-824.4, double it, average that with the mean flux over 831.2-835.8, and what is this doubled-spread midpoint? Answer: 2.39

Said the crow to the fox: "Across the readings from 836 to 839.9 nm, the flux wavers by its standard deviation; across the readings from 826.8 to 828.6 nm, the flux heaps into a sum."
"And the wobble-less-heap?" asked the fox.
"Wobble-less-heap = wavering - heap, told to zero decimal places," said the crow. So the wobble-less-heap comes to -41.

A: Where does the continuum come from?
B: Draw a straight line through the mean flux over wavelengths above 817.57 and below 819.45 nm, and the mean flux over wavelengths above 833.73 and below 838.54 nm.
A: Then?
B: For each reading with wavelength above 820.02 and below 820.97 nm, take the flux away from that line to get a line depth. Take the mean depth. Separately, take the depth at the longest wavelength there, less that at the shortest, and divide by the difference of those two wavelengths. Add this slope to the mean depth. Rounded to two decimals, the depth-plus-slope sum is 0.13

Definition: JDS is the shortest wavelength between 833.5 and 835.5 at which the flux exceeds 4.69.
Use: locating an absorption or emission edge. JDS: 834.017 nm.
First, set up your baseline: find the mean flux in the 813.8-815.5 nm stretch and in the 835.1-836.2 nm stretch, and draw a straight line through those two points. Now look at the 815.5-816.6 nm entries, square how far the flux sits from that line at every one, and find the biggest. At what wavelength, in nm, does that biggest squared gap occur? 816.159 nm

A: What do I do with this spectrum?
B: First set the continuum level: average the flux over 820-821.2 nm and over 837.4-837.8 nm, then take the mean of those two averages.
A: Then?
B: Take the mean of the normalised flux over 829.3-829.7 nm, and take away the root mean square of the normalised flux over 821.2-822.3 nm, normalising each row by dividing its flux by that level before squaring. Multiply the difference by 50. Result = 2.6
